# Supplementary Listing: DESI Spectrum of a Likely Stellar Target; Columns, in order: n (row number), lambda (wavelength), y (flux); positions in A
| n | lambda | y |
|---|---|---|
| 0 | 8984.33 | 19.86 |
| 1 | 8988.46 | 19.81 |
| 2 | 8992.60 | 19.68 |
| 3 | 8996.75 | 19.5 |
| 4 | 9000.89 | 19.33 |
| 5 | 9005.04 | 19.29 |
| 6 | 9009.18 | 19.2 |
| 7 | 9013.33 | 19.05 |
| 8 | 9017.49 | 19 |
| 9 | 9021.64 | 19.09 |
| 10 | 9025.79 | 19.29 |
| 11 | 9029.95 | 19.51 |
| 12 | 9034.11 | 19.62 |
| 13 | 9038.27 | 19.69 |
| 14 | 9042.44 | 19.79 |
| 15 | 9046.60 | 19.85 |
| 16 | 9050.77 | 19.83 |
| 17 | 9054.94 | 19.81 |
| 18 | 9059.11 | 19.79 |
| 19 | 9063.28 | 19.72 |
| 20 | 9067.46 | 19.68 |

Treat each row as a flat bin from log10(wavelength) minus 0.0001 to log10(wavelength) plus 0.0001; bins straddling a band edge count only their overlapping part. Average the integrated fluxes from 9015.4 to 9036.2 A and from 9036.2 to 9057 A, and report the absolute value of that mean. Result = 407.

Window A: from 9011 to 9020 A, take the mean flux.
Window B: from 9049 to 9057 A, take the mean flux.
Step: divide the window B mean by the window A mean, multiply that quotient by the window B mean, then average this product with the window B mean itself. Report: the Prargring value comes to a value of 20.2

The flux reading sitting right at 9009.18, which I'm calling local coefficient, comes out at 19.2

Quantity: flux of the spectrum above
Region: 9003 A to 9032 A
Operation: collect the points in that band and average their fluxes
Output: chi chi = 19.2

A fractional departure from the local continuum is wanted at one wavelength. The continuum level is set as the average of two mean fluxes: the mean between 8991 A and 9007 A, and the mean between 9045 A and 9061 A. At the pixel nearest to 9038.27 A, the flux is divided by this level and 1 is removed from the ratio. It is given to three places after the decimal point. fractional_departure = 0.003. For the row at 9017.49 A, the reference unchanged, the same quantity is -0.032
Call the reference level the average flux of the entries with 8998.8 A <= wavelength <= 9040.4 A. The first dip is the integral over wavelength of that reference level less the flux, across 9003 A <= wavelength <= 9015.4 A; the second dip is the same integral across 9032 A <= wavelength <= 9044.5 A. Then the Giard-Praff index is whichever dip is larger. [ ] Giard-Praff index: 2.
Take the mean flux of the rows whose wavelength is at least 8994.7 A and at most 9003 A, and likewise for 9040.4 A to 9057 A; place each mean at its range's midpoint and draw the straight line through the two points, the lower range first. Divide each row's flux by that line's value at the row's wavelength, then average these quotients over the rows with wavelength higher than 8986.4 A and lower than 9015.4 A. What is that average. 0.999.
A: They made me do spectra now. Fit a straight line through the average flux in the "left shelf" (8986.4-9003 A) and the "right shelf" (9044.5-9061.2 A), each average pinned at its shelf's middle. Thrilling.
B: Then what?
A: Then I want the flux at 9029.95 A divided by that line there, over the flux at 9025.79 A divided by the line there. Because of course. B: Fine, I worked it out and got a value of 1.01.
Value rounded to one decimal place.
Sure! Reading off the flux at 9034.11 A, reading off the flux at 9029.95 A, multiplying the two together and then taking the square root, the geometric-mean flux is 19.6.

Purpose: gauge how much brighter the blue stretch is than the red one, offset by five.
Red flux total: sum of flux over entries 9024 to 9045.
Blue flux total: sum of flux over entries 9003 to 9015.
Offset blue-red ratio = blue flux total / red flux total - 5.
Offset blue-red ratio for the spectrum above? -4.41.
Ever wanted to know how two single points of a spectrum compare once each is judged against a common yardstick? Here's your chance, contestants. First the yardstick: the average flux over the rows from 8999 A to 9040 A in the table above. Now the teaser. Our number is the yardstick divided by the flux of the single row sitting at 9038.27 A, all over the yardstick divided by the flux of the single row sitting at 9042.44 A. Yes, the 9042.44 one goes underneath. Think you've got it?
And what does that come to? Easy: 1.01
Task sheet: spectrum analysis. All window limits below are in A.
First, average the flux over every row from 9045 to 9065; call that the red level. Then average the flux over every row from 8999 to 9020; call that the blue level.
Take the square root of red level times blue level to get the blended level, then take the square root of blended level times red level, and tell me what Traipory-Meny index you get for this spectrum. 19.6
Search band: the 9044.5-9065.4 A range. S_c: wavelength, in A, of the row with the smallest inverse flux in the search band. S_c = 9046.60 A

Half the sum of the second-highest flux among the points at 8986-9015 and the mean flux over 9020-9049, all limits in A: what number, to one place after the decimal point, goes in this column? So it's 19.6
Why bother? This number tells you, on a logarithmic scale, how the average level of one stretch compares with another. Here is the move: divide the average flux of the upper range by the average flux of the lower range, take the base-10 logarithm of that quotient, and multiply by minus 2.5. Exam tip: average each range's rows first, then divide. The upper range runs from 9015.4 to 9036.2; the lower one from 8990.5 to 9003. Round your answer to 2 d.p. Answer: 0.01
